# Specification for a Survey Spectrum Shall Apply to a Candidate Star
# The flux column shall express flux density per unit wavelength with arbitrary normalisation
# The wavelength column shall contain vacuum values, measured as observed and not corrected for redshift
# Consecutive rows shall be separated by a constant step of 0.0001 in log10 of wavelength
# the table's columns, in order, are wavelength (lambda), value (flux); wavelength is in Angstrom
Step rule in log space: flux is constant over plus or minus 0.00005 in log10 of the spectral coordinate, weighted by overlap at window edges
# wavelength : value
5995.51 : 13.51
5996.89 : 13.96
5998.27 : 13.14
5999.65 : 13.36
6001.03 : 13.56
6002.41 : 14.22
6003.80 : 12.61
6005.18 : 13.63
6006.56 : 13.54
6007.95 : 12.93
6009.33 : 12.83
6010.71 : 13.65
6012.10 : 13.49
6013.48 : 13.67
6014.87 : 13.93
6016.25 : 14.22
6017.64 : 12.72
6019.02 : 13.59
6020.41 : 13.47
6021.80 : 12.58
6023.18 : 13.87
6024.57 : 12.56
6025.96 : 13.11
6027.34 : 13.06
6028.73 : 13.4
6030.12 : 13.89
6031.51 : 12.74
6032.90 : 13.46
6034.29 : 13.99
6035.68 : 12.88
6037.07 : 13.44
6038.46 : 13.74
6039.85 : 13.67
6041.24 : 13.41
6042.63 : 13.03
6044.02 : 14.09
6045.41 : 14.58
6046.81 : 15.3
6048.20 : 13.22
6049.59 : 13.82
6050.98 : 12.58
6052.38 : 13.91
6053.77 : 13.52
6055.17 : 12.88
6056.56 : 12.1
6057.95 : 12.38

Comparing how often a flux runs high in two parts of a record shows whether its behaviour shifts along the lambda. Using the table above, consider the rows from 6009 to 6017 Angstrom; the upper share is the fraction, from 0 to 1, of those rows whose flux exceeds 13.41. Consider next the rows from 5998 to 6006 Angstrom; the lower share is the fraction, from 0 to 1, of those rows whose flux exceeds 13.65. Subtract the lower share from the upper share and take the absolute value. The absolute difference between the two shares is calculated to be 0.7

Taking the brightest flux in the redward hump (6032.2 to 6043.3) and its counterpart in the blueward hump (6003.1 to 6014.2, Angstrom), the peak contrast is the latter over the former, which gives 0.98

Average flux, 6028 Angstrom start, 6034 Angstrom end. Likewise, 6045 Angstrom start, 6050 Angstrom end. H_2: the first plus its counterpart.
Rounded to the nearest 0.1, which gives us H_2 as 27.6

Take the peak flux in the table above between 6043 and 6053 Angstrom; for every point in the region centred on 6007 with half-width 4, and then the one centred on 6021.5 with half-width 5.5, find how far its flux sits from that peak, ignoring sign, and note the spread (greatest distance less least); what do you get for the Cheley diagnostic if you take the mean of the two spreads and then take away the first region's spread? 0.31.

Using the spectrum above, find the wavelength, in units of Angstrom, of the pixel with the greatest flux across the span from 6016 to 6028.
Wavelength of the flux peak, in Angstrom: 6016.25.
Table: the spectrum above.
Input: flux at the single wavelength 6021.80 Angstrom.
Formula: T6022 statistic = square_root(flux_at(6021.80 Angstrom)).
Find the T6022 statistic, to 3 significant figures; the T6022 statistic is 3.55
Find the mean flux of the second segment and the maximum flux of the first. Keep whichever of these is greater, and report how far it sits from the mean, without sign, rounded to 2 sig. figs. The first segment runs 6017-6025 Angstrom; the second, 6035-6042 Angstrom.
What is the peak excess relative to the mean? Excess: 0.44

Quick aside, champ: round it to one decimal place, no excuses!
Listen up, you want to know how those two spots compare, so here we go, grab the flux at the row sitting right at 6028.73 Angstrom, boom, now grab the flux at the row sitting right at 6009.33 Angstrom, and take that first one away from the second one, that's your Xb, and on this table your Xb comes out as -0.6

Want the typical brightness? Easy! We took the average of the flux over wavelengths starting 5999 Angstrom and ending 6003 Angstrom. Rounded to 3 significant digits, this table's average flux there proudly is 13.7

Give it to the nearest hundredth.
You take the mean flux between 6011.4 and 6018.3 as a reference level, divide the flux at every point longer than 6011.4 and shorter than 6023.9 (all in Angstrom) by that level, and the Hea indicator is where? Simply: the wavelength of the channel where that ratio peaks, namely 6016.25 Angstrom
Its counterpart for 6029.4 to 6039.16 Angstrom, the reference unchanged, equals 6034.29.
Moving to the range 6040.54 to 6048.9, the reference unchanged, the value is 6046.81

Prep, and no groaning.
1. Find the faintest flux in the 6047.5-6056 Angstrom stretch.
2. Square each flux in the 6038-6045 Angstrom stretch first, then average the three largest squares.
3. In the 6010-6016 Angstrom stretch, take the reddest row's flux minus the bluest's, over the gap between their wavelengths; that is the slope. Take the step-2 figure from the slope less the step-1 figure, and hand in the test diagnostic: -204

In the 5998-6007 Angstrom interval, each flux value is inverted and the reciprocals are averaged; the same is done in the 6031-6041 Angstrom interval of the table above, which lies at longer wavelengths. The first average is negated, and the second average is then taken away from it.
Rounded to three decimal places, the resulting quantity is -0.149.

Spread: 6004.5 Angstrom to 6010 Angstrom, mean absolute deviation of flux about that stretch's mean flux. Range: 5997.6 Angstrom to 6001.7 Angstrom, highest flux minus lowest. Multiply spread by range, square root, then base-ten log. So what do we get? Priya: -0.4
